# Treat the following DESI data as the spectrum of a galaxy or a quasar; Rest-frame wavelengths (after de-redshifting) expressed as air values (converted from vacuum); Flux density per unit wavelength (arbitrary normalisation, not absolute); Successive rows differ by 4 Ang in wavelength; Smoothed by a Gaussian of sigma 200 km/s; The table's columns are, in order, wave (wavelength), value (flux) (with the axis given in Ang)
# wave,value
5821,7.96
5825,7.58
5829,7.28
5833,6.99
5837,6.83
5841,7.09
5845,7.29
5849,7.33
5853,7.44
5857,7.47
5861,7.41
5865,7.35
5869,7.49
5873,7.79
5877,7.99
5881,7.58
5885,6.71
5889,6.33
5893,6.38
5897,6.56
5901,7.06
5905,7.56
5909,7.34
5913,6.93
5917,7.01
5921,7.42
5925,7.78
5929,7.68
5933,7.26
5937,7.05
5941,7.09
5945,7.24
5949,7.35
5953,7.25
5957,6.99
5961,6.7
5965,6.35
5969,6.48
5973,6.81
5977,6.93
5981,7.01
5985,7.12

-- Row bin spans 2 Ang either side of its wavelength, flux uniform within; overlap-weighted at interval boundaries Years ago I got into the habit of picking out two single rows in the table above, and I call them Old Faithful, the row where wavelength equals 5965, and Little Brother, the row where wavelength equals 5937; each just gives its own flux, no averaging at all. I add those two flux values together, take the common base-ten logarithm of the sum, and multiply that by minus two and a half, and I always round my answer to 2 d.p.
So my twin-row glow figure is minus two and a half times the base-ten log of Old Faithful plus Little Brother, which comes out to -2.82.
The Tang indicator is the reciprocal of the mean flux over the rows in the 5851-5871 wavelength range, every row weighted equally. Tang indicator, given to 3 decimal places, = 0.135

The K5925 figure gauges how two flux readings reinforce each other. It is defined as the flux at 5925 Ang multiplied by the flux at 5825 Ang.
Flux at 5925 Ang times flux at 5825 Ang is 59.0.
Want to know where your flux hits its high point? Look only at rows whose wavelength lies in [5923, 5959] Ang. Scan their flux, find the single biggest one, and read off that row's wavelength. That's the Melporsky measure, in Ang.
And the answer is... 5925 Ang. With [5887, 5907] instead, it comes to 5905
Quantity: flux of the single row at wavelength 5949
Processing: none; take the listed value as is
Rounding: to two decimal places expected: 7.35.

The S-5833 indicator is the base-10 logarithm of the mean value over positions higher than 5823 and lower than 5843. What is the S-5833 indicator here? 0.855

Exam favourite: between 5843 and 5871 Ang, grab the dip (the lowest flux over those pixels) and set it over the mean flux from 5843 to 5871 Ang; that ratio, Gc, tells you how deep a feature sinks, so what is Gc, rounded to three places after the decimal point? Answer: 0.986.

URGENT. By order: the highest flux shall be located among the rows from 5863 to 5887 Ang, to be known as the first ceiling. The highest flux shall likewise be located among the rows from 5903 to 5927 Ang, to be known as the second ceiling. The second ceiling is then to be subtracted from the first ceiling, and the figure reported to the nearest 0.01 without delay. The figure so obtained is 0.21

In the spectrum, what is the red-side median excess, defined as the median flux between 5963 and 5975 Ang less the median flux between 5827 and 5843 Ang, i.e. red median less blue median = -0.6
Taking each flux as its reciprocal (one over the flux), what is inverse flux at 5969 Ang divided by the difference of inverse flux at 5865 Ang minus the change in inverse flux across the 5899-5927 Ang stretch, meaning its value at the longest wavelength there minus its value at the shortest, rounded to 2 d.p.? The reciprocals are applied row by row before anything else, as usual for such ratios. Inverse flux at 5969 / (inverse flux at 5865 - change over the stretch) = 1.03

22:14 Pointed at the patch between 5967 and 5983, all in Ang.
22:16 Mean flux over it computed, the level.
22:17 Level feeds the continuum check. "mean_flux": 6.8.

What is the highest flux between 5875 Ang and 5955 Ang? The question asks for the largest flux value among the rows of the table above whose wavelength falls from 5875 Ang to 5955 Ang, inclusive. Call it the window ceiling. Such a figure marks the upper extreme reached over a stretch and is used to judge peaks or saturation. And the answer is 7.99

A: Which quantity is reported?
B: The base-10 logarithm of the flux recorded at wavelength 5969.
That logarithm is 0.812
